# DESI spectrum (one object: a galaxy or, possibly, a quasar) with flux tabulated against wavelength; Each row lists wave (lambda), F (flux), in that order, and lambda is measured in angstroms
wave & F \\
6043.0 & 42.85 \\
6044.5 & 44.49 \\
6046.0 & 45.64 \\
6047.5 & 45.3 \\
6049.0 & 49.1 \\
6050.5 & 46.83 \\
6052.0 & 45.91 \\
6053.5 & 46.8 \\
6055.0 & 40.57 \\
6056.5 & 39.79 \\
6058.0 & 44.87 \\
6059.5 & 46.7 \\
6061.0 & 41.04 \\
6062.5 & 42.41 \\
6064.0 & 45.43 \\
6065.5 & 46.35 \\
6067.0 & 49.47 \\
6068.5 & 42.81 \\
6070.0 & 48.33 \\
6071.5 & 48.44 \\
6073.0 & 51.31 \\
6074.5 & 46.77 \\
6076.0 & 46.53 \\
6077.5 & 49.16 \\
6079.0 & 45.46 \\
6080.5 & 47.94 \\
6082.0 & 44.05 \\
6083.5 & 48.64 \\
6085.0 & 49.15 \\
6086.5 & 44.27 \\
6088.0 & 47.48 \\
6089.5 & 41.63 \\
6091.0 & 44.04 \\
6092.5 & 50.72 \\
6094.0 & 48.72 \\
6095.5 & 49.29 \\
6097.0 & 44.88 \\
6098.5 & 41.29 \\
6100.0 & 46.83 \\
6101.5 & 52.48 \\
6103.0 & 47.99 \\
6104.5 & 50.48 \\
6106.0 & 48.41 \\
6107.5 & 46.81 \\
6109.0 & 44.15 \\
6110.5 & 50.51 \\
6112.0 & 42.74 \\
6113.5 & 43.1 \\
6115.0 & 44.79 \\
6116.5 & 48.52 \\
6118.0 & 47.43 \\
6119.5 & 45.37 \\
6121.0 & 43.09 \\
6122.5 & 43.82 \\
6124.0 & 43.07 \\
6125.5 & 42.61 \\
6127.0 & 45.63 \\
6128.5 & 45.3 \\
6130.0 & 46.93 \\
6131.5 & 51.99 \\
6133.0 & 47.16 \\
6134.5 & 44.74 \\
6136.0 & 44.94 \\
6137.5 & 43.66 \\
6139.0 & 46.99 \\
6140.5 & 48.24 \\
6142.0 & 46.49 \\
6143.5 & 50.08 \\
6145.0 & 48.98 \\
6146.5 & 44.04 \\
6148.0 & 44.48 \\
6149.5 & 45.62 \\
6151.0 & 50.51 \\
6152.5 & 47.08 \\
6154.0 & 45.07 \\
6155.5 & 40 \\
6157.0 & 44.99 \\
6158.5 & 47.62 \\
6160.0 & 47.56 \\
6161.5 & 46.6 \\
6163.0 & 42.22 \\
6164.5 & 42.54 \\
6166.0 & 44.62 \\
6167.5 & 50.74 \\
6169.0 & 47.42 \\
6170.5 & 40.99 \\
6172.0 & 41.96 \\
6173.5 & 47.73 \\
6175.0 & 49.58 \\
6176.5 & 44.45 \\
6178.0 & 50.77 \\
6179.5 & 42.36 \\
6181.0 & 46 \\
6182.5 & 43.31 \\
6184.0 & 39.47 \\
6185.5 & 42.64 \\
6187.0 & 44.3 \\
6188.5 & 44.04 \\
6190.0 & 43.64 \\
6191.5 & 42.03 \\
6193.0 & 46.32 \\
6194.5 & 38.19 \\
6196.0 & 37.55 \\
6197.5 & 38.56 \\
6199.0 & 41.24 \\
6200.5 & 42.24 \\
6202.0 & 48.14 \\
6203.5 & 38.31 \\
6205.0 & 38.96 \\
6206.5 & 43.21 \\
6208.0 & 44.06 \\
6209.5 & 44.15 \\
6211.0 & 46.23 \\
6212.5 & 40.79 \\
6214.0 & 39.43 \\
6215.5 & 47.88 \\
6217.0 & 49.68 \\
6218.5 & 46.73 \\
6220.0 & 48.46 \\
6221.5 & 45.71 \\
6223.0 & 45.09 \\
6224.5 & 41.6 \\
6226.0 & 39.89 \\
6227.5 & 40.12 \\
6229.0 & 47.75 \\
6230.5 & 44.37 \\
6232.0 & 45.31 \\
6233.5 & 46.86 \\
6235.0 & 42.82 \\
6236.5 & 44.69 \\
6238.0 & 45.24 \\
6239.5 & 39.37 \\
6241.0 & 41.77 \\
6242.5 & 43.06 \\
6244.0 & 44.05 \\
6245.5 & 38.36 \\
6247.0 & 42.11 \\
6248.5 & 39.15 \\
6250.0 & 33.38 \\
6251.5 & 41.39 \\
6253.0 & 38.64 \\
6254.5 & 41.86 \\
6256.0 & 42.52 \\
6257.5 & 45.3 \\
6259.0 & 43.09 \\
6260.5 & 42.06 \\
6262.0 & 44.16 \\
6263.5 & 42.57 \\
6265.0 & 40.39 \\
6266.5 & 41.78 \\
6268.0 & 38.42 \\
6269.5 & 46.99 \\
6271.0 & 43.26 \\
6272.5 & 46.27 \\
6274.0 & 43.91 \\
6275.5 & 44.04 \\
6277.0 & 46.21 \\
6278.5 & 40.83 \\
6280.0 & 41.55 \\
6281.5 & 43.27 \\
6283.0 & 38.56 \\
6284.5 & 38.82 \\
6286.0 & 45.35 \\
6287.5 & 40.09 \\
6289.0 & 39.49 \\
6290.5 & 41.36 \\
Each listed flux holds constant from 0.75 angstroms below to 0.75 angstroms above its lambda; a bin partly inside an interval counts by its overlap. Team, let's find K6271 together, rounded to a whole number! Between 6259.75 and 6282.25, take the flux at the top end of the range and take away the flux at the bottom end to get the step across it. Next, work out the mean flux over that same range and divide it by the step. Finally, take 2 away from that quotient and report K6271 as 34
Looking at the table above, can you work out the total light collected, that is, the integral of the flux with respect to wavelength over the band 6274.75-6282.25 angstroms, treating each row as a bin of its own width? 324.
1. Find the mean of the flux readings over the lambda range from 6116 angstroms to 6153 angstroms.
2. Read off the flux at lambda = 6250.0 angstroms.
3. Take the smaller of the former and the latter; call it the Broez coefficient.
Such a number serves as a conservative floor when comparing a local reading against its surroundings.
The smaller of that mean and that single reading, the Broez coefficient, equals 33.4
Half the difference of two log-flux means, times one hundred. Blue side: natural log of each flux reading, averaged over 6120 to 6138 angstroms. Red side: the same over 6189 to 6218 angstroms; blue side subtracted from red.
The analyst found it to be -3.0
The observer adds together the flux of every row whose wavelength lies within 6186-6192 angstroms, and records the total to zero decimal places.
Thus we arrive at 174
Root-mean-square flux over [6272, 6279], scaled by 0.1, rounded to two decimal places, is 4.43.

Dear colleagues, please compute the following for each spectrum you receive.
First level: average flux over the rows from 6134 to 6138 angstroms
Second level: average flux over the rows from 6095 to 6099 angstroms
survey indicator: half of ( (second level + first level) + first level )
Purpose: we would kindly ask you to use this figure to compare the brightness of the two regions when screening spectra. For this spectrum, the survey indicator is 67.0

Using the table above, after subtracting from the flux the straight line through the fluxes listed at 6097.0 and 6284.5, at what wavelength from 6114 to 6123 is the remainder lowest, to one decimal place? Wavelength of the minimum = 6121.0 angstroms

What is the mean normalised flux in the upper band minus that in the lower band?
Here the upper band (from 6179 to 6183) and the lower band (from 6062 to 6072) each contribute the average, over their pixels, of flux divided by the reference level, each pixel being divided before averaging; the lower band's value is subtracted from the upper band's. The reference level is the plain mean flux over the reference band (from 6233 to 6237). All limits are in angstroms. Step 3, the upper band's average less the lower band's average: -0.05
